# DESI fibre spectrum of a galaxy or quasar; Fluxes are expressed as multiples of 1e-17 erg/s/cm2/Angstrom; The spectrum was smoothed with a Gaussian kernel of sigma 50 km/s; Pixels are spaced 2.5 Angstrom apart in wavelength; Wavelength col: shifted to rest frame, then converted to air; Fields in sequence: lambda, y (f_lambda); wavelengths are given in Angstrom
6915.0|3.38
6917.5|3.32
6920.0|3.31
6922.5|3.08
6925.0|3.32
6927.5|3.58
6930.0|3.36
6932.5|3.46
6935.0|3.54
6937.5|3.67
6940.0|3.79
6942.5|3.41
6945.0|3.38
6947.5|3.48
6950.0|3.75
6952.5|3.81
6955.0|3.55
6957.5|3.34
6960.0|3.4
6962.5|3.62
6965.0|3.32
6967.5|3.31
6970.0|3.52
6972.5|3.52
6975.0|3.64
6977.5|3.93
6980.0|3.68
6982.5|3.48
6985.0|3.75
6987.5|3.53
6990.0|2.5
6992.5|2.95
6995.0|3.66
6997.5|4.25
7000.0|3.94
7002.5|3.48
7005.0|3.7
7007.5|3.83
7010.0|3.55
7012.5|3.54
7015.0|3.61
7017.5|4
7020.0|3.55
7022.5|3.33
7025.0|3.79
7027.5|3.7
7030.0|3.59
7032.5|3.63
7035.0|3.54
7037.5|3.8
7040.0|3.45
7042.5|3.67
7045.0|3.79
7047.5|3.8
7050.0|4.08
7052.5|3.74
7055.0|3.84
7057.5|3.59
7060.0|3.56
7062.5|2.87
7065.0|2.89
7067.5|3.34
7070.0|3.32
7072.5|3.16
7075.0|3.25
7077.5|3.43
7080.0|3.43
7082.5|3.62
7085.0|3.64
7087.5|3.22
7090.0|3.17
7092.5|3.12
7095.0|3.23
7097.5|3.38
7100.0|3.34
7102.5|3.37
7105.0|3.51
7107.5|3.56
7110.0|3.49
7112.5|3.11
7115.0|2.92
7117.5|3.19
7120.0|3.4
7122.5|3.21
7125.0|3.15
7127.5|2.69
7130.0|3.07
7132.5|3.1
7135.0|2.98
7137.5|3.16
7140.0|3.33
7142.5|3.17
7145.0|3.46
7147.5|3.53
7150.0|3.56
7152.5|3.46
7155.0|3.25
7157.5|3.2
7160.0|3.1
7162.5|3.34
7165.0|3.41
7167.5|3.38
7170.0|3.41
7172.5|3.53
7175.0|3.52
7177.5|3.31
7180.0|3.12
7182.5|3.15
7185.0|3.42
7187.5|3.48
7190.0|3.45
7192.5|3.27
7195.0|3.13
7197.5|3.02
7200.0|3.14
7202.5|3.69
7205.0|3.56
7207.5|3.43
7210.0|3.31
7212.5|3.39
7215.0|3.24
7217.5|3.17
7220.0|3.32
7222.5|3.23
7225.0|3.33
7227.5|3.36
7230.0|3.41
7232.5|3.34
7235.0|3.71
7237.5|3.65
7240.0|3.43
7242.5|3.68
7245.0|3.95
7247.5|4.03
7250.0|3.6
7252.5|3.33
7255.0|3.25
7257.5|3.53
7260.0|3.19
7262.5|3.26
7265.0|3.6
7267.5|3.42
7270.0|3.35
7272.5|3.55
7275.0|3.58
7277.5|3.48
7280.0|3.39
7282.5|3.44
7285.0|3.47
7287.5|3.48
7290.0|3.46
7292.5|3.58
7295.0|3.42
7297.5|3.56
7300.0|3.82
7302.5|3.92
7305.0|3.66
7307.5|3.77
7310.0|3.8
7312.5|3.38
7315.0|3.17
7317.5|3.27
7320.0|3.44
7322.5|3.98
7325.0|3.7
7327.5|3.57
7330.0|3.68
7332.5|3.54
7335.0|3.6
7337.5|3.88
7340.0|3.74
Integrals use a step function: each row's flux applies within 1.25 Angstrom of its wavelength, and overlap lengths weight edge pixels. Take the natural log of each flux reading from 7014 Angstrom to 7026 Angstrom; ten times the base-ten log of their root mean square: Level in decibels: 1.13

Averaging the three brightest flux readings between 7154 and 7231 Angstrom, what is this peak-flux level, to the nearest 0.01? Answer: 3.59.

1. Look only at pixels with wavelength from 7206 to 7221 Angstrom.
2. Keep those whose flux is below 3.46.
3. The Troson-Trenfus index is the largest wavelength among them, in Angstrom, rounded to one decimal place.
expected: 7220.0 Angstrom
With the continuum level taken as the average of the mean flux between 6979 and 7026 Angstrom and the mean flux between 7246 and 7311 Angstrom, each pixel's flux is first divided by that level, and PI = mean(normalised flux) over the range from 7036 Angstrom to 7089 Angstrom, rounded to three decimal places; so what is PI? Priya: 0.983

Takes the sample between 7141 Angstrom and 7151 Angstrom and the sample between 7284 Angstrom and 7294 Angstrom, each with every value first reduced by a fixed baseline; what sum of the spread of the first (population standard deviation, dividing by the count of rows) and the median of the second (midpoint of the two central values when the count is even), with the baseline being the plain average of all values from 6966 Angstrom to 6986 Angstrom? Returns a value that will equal 0.0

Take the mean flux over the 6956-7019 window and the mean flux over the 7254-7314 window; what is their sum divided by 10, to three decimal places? 0.708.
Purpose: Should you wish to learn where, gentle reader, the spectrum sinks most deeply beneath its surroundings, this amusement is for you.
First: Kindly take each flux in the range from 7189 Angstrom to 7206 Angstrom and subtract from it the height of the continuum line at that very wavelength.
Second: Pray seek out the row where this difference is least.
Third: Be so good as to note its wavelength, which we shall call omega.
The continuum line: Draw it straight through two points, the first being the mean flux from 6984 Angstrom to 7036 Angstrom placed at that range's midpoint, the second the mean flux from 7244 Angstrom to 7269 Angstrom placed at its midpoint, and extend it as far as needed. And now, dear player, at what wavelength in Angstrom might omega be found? 7197.5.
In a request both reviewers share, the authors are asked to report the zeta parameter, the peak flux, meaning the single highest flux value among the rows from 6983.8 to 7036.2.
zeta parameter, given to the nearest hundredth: 4.25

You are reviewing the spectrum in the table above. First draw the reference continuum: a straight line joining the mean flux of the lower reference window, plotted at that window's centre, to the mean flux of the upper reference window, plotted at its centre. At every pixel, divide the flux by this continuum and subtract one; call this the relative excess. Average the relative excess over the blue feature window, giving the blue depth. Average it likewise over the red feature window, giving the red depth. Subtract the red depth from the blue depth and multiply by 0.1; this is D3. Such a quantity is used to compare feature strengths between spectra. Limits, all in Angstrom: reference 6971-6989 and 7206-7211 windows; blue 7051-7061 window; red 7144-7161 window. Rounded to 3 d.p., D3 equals 0.006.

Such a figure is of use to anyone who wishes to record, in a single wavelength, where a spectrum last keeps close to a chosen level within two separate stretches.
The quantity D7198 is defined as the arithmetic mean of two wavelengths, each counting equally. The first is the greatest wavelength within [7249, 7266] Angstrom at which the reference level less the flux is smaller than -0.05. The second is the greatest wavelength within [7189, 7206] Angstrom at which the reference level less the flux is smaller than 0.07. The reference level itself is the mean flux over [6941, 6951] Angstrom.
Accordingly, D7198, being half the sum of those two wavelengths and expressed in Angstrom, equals 7235.0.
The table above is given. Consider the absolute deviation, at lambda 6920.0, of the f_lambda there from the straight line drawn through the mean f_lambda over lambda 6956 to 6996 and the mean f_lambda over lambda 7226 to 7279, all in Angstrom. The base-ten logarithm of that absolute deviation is -0.91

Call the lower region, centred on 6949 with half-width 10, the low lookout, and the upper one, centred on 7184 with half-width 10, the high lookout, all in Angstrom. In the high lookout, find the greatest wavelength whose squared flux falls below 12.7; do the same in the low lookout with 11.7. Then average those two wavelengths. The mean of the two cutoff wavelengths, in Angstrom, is 7075.0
